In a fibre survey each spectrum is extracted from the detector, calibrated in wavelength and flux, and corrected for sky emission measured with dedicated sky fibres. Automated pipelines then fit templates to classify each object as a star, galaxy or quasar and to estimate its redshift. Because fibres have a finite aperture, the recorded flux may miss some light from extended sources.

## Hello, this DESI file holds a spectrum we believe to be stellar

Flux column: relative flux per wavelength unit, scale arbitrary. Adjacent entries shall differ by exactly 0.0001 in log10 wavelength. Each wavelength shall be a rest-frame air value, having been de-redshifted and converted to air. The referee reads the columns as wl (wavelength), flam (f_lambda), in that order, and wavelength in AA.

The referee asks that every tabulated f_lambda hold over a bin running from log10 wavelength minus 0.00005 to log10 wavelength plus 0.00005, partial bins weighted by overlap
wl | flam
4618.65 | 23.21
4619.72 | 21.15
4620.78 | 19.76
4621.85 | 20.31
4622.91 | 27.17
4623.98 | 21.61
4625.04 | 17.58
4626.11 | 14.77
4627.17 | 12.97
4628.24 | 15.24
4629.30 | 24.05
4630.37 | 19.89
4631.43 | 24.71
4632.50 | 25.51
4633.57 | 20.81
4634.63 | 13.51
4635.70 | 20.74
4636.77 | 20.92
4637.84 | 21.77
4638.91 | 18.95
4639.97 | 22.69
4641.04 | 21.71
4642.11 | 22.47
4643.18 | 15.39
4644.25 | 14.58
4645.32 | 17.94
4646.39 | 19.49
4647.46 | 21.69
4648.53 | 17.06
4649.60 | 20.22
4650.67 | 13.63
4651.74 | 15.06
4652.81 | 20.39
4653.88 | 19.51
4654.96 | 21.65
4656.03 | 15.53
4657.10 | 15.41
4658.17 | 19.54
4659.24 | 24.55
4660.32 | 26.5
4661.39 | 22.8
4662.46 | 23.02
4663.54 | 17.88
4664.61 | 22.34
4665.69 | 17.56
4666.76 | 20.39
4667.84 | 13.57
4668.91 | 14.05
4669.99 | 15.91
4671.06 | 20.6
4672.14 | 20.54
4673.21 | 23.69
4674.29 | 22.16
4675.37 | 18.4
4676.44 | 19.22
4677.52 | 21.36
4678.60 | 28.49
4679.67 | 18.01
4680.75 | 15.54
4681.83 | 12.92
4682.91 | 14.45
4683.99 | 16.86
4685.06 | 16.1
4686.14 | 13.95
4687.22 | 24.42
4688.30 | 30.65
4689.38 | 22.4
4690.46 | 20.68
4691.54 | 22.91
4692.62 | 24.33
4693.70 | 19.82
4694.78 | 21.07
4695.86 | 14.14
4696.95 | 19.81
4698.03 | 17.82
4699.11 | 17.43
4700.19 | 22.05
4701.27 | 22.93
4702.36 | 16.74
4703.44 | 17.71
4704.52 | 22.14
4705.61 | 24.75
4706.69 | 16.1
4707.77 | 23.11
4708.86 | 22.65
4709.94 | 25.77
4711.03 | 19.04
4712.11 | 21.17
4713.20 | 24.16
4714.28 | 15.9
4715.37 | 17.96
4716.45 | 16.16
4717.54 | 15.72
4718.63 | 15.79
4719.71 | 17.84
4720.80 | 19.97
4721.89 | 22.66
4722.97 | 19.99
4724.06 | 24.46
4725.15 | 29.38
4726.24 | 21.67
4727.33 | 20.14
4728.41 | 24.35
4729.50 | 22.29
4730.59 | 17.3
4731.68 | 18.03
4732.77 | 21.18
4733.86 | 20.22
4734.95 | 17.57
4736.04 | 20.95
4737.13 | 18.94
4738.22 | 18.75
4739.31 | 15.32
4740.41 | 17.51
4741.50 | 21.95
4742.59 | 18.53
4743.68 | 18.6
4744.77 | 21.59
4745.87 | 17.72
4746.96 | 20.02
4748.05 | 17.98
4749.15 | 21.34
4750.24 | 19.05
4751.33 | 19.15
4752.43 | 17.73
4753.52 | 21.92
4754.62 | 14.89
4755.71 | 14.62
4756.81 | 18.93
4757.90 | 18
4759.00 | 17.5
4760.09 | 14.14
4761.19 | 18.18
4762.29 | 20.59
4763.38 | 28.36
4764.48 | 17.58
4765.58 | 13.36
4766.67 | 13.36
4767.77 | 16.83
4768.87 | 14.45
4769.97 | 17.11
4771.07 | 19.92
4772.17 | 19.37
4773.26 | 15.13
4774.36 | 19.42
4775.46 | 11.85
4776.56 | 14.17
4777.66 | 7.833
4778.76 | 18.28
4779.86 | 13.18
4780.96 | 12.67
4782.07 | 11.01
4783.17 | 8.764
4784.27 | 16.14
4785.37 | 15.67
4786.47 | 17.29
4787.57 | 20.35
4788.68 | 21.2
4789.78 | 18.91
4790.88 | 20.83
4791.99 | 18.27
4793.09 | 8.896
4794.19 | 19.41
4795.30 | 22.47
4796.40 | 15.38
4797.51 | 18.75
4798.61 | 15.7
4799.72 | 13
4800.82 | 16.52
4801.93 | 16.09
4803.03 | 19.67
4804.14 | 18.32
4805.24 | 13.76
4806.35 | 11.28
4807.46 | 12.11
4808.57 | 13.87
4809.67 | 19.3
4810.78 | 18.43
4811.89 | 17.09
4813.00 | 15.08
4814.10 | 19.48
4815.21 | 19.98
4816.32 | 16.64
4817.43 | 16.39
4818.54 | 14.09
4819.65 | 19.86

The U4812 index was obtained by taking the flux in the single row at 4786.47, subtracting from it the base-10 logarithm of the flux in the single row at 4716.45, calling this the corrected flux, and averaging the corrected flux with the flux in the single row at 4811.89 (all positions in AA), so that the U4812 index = 17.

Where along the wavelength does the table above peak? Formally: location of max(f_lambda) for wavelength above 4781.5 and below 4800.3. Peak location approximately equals 4795.30 AA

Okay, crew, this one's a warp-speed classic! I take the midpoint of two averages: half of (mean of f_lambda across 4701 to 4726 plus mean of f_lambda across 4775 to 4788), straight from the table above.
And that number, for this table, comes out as 17.2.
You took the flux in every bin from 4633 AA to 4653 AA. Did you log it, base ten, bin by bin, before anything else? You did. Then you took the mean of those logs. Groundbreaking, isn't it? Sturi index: 1.27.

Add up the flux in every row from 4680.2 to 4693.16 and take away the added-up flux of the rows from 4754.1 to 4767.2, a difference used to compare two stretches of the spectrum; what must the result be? 26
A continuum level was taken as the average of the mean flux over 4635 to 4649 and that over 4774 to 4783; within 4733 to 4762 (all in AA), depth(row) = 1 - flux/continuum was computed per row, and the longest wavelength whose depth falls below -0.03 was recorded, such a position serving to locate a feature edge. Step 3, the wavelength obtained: 4761.19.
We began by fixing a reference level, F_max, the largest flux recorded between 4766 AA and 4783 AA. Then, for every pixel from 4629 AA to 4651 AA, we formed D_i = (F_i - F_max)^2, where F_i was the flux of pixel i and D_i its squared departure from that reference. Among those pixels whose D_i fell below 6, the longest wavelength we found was 4649.60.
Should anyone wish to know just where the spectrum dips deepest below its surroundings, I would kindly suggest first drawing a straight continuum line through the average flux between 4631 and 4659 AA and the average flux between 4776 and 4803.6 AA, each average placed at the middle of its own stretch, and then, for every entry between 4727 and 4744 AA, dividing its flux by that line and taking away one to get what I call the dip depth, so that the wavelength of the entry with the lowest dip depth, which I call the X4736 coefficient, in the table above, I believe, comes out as 4739.31 AA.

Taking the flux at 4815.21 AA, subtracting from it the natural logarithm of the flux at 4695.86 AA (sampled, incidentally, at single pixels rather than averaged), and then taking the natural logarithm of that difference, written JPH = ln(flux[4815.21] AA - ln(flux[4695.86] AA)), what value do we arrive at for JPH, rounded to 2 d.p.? 2.85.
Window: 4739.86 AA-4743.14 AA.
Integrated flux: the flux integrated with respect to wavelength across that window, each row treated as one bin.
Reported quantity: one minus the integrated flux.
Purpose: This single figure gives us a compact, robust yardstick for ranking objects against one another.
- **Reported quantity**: -62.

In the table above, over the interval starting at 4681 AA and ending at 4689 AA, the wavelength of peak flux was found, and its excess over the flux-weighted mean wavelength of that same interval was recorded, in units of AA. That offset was 2.7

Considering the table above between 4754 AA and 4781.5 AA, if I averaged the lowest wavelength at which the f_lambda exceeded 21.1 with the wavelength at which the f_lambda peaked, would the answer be 4763.4 AA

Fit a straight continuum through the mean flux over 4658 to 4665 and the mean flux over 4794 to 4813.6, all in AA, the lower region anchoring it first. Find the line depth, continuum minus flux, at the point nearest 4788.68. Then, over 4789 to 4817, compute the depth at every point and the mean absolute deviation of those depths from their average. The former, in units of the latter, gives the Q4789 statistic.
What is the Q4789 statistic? -1.6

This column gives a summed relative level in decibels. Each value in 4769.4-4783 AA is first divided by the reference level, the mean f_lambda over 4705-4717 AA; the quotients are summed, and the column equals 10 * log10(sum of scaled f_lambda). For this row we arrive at 9.4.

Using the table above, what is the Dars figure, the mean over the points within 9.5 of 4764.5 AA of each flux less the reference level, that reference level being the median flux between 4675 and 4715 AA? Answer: -2.3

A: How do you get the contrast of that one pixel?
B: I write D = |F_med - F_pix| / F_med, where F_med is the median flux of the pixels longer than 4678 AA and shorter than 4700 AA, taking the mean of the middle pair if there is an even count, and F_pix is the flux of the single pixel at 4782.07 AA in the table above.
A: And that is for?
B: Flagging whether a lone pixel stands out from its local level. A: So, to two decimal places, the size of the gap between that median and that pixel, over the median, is 0.42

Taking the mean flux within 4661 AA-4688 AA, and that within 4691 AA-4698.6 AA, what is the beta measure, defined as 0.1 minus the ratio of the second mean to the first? -0.95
